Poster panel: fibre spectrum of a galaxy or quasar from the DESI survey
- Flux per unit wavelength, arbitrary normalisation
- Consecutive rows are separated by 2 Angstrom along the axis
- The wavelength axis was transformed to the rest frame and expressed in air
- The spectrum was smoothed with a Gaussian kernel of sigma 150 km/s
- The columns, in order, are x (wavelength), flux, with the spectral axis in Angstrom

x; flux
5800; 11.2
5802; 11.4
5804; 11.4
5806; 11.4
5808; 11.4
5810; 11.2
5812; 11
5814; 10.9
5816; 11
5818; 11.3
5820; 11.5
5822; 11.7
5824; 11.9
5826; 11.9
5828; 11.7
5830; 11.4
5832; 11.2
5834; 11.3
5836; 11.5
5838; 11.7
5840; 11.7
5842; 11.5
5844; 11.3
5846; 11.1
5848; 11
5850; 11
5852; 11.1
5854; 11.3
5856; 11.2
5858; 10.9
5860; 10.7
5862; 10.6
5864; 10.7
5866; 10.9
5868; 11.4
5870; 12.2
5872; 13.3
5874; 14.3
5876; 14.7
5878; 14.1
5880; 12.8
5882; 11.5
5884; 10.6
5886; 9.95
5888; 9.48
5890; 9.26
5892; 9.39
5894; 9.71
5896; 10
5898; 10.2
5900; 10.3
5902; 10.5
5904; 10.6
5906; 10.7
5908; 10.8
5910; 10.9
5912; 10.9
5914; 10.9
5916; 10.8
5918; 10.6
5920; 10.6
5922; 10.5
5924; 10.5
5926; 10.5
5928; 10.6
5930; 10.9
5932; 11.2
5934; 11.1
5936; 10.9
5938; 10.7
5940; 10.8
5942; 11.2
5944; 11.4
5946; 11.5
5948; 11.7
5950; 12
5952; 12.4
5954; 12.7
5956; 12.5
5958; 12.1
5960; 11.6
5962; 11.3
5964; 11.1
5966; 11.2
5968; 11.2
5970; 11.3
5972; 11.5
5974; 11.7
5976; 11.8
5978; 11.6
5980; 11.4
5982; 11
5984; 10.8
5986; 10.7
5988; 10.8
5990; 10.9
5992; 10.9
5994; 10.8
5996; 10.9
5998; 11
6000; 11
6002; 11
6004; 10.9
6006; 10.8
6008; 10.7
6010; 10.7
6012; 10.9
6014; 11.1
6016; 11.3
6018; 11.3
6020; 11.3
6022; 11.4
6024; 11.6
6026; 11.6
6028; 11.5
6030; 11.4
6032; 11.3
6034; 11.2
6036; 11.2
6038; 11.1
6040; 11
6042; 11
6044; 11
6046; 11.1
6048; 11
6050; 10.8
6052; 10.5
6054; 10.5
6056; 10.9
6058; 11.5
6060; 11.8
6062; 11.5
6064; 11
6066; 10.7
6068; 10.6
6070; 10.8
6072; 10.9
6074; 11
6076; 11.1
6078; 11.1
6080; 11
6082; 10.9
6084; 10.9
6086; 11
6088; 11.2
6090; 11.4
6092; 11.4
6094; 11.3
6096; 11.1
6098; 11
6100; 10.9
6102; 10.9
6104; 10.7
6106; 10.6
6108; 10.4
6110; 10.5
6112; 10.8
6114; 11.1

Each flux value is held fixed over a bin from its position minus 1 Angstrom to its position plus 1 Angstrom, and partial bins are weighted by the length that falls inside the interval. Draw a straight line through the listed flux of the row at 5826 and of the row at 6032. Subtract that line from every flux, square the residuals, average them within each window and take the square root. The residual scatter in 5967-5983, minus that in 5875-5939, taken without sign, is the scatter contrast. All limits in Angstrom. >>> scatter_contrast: 1.1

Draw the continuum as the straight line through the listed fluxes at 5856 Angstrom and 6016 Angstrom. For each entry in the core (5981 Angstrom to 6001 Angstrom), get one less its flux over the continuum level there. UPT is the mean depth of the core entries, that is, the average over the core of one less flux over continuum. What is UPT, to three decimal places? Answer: 0.036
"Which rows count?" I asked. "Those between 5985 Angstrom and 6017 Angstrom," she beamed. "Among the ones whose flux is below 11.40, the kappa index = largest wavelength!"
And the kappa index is 6016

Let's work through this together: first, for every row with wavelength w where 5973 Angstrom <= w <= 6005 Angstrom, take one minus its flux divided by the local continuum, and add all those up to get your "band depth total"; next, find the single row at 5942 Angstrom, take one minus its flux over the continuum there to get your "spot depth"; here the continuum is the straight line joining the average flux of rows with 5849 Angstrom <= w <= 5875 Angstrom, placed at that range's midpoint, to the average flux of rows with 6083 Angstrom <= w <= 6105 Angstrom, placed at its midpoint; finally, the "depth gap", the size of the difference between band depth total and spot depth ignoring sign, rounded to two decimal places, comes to 0.26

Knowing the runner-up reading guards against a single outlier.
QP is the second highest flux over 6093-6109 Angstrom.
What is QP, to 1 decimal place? 11.1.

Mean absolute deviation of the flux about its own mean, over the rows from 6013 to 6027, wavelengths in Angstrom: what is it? 0.139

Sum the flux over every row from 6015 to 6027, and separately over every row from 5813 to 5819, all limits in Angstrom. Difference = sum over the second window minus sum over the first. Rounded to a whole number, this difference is -35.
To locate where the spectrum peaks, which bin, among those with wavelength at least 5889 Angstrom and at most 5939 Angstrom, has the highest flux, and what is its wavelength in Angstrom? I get 5932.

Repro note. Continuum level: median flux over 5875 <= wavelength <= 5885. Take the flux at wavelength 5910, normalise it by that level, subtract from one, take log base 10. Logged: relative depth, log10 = -0.828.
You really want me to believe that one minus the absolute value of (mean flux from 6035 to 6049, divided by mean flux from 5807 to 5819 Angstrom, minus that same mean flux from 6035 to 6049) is -9.06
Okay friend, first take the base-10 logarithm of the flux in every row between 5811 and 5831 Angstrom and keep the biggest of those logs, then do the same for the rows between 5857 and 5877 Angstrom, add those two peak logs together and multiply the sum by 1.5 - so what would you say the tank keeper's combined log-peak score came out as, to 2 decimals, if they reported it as 3.36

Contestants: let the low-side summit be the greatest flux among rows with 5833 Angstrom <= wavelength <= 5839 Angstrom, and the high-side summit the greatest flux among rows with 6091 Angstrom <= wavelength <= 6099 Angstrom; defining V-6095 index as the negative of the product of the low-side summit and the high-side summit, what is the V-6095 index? -133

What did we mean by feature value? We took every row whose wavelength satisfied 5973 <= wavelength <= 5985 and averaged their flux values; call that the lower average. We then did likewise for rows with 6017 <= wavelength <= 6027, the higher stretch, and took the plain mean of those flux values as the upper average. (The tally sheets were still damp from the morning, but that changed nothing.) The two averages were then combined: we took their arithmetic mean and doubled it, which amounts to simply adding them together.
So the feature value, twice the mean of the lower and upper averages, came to 22.8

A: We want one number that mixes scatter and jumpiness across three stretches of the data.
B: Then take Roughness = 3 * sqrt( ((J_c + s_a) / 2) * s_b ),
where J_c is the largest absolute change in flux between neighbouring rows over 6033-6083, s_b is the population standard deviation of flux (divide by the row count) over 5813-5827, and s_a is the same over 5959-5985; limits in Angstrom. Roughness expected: 1.2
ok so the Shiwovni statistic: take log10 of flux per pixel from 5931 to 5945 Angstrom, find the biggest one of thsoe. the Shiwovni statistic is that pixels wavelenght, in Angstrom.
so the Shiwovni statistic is 5944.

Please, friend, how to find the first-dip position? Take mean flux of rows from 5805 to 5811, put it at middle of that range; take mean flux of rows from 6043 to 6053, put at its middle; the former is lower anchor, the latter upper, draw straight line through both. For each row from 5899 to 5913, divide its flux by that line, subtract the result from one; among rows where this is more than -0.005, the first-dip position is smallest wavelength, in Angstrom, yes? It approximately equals 5900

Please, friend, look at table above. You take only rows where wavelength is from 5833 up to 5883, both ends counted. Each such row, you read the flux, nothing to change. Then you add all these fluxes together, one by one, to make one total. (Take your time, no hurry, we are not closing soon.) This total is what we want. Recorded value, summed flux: 294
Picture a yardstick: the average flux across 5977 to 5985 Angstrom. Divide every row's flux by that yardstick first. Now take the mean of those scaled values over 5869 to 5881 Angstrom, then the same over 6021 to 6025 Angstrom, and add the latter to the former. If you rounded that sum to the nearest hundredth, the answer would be 2.24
